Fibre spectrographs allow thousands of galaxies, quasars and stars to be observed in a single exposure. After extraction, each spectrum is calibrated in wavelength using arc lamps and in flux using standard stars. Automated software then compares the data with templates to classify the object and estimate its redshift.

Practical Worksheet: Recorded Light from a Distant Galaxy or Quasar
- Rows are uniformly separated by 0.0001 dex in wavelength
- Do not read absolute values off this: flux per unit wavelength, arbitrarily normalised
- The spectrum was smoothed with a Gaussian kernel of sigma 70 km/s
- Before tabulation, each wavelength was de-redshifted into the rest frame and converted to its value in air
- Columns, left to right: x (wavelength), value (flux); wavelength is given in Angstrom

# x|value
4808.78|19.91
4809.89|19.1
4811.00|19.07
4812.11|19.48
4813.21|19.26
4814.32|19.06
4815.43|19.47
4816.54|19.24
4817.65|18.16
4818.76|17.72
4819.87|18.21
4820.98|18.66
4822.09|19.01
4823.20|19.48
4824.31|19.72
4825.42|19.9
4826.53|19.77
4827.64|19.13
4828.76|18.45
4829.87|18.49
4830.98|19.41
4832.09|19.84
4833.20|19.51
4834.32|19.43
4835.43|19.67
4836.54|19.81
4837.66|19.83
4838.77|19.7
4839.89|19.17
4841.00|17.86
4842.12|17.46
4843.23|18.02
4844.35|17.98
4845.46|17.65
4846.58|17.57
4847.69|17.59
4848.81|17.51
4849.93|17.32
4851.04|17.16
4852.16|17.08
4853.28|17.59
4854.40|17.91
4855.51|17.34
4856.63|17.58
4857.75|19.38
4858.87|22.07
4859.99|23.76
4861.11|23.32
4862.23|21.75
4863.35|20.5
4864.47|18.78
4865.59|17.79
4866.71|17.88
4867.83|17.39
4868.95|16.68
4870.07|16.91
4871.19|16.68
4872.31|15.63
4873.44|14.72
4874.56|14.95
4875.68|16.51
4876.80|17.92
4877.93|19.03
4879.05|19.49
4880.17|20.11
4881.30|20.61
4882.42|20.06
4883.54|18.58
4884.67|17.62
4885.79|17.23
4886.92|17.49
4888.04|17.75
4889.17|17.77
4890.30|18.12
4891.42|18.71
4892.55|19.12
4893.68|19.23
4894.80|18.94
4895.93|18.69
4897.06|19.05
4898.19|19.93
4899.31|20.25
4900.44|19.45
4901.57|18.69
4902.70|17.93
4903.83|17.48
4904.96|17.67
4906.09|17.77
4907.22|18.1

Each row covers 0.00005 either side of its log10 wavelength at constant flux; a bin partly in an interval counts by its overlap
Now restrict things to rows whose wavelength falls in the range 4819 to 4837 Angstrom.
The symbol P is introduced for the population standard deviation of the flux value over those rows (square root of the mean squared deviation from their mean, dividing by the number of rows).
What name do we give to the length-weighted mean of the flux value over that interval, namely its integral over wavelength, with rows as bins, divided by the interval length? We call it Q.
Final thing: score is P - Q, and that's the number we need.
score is -18.7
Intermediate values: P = 0.5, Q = 19.3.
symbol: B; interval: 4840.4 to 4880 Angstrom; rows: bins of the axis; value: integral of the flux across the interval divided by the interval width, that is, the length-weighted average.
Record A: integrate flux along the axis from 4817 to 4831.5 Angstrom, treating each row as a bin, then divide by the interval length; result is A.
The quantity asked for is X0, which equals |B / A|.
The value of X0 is 0.96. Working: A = 18.9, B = 18.2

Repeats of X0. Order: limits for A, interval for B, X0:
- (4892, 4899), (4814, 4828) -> 0.99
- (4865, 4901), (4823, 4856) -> 1.02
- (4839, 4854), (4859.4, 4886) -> 1.04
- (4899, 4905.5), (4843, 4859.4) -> 0.97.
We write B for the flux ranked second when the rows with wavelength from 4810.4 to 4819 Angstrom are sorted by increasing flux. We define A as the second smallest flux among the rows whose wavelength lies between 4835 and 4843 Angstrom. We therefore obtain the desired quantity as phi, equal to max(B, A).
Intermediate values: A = 17.86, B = 18.16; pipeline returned 18.2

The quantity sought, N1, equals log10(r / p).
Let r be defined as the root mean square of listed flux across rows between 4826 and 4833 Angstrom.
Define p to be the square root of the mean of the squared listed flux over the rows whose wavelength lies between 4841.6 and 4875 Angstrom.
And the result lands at 0.022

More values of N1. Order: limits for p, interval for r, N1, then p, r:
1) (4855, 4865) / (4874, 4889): -0.051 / 20.6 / 18.3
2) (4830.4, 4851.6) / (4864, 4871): -0.024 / 18.6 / 17.6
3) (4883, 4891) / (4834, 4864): 0.030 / 17.8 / 19.1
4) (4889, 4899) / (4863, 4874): -0.036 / 18.8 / 17.4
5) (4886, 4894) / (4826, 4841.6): 0.023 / 18.3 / 19.3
